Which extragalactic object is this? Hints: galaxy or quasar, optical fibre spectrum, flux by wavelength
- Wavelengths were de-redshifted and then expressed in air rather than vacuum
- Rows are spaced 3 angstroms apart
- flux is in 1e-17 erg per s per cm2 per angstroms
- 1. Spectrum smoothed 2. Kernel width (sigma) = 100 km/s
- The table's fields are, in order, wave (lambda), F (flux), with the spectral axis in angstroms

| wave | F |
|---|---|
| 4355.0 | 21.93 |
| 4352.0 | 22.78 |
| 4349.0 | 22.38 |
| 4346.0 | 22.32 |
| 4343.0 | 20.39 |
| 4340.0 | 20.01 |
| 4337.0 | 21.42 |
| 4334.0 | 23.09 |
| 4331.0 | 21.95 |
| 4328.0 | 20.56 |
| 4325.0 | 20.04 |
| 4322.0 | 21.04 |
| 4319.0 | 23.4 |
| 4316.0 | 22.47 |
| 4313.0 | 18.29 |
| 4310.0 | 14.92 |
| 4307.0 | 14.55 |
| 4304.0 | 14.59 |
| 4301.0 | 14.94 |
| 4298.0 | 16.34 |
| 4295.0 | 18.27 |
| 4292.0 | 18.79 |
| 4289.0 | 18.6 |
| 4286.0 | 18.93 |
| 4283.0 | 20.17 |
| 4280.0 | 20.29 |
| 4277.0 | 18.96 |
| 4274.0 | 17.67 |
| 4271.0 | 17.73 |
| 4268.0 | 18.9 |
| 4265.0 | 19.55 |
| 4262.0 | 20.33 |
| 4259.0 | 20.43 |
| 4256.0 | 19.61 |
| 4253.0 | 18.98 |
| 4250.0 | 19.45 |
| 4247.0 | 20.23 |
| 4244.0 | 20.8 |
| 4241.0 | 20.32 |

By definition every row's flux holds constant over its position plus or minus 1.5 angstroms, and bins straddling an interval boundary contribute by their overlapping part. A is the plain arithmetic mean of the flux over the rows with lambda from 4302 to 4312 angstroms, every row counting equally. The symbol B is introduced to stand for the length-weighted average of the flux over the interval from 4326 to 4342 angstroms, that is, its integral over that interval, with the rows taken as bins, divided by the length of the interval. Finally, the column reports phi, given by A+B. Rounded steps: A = 15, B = 21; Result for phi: 36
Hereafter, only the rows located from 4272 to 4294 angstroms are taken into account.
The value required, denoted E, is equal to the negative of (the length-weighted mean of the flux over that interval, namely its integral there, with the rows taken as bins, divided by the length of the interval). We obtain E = -19.0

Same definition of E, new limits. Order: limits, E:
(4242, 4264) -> -20.0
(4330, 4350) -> -21.6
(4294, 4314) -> -15.9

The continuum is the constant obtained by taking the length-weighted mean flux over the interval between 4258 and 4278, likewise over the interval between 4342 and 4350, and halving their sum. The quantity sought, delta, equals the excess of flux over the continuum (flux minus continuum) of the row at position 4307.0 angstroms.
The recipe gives -6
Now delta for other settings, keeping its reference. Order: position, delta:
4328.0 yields 0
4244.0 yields 0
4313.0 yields -2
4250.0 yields -1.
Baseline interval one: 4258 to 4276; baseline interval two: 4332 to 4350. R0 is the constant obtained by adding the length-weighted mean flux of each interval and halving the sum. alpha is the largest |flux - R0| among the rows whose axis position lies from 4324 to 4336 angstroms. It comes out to 2.8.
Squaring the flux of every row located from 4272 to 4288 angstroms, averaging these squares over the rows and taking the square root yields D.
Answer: 19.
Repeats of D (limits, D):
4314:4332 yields 22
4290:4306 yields 17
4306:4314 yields 16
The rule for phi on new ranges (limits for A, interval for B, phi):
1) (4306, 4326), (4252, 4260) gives 39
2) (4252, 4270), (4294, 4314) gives 36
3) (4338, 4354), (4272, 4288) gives 41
